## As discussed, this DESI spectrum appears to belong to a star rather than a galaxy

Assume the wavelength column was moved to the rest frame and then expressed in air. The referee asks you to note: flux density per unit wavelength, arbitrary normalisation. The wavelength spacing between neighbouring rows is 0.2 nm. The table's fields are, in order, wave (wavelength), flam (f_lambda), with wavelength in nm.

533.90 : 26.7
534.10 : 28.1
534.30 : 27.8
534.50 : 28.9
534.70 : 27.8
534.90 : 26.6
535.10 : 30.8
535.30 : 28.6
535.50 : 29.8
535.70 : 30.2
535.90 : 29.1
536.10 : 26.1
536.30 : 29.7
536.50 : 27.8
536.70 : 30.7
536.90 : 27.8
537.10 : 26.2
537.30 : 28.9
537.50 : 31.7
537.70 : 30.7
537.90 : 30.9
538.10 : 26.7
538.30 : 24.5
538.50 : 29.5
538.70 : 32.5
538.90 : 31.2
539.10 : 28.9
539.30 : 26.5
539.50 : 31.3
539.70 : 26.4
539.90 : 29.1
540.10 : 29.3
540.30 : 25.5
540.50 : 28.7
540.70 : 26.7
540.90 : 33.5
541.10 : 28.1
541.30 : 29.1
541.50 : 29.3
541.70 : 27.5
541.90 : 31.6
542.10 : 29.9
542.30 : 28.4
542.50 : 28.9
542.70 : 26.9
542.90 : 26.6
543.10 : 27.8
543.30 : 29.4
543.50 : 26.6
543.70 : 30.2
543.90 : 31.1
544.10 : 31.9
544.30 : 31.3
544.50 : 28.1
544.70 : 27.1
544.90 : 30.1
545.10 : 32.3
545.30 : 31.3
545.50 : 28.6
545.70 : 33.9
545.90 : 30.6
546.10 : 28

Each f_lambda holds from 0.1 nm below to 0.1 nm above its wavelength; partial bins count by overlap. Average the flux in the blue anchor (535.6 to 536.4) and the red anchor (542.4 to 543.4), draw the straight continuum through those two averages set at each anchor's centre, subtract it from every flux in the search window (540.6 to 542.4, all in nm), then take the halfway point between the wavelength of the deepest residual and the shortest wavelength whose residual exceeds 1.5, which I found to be 540.80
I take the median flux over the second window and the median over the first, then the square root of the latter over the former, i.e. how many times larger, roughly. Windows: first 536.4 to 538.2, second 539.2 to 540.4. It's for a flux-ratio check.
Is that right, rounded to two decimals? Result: 1.02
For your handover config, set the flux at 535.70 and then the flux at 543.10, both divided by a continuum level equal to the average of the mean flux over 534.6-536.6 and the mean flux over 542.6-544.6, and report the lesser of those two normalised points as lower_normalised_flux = 0.96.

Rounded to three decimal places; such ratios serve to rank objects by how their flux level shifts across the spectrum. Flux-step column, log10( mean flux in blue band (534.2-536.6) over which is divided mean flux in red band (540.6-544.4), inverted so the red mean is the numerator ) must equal 0.009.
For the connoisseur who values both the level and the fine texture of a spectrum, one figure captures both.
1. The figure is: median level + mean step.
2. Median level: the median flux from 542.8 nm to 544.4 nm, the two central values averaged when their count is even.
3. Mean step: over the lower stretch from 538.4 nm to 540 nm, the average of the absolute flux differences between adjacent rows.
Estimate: 32.9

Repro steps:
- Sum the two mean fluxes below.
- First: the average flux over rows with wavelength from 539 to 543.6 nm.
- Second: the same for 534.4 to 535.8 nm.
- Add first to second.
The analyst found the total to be 57.5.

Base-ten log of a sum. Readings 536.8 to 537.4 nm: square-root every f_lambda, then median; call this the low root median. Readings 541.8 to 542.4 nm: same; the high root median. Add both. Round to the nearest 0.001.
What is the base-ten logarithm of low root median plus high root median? 1.031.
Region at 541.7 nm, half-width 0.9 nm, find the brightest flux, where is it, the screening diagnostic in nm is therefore 540.90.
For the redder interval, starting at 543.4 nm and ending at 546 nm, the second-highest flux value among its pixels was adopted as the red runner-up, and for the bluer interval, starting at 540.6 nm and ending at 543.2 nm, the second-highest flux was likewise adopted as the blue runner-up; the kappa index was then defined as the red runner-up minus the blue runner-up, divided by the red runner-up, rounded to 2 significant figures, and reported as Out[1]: 0.022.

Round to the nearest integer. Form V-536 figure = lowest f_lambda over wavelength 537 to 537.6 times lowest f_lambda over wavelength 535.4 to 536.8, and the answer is 684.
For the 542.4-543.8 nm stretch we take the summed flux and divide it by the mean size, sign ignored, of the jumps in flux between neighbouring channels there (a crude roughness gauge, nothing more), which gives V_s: 102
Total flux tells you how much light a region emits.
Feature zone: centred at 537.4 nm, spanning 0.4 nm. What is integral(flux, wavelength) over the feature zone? 12.1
